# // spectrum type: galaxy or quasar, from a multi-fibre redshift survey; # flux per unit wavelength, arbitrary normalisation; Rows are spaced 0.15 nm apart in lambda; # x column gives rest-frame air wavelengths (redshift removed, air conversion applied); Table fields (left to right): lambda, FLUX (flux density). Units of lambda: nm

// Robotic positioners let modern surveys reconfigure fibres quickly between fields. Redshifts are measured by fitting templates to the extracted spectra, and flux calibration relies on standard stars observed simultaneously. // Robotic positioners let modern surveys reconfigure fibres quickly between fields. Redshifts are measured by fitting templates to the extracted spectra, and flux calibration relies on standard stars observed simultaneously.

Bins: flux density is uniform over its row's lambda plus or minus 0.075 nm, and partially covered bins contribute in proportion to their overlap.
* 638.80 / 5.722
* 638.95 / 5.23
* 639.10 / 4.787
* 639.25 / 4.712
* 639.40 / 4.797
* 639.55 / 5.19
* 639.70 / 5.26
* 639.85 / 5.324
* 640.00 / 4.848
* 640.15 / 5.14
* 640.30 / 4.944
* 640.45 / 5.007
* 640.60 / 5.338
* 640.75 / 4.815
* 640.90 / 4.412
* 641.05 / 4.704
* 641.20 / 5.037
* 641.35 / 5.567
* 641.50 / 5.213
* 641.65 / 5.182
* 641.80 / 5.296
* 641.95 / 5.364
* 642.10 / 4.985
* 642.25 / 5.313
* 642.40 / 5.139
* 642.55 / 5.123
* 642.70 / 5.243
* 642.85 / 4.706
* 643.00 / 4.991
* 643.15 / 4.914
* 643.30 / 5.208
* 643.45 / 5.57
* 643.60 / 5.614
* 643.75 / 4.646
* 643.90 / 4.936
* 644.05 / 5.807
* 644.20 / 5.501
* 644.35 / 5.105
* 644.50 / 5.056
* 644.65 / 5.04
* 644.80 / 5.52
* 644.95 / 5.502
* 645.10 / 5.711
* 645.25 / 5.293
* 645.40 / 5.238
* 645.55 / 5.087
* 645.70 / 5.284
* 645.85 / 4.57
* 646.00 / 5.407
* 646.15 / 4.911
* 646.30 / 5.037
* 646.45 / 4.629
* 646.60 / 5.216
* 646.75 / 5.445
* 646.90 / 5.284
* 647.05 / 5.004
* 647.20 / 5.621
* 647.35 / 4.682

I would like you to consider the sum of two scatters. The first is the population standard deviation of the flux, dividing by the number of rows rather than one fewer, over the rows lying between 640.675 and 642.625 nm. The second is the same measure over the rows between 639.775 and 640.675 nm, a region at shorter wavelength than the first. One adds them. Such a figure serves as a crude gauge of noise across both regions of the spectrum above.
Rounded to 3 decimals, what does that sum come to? 0.478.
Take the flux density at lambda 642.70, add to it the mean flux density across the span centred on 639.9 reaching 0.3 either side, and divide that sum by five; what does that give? 2.08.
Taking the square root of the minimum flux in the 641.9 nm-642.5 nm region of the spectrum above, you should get 2.23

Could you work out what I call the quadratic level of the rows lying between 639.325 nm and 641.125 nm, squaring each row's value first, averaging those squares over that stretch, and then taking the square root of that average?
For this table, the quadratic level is 4.99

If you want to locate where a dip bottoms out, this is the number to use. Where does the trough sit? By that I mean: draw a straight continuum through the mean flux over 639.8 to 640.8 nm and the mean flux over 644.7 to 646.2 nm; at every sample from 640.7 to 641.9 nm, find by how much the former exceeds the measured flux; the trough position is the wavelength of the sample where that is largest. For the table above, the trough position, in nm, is 640.90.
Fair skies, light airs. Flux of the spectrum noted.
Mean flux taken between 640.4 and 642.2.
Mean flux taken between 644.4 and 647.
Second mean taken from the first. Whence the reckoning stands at -0.11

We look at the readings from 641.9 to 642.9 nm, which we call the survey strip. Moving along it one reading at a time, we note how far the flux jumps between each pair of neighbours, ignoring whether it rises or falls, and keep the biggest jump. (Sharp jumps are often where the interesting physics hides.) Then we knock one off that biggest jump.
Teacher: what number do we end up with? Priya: -0.46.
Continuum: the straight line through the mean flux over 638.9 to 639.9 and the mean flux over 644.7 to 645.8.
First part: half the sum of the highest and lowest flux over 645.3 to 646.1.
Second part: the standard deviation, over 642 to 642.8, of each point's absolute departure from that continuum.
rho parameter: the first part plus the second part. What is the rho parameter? 5.05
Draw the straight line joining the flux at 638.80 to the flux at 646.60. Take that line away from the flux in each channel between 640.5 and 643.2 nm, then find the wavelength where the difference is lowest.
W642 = 640.90 nm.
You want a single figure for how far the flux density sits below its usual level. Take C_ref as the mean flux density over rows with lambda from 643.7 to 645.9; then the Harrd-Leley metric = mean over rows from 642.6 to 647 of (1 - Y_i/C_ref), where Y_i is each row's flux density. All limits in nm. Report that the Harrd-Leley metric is 0.01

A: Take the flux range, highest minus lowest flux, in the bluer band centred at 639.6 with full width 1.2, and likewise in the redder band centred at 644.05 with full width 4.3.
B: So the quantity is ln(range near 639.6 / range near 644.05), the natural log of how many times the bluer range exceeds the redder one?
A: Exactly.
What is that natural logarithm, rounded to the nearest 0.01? -0.70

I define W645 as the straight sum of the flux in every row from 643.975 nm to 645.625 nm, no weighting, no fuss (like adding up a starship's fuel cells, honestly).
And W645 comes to 59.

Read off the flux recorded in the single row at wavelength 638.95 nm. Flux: 5.23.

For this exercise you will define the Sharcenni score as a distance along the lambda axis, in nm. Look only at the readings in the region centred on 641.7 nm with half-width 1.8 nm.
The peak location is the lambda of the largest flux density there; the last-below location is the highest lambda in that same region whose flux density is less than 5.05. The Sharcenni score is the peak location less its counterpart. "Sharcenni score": 0.30 nm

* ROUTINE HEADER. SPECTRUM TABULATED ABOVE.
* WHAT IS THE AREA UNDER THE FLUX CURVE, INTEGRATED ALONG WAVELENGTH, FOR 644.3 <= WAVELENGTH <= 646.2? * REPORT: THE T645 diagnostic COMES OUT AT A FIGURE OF 10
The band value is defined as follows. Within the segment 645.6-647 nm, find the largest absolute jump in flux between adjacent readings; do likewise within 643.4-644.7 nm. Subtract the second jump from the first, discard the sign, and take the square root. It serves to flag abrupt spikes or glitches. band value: 0.36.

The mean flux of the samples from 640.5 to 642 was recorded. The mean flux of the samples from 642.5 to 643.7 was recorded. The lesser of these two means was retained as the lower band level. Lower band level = 5.09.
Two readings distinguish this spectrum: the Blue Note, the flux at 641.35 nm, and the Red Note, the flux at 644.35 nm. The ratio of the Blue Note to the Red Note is 1.09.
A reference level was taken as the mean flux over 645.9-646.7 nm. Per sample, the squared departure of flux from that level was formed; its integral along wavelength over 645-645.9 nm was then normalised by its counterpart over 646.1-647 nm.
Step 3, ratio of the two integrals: 1.9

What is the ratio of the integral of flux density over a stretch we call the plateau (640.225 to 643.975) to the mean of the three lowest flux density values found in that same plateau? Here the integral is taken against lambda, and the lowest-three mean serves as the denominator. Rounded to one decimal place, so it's 4.2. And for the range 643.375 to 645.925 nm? 2.8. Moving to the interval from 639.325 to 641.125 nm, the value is 1.9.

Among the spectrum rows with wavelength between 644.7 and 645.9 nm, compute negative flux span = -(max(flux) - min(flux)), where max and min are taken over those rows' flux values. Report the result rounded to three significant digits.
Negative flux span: -1.14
